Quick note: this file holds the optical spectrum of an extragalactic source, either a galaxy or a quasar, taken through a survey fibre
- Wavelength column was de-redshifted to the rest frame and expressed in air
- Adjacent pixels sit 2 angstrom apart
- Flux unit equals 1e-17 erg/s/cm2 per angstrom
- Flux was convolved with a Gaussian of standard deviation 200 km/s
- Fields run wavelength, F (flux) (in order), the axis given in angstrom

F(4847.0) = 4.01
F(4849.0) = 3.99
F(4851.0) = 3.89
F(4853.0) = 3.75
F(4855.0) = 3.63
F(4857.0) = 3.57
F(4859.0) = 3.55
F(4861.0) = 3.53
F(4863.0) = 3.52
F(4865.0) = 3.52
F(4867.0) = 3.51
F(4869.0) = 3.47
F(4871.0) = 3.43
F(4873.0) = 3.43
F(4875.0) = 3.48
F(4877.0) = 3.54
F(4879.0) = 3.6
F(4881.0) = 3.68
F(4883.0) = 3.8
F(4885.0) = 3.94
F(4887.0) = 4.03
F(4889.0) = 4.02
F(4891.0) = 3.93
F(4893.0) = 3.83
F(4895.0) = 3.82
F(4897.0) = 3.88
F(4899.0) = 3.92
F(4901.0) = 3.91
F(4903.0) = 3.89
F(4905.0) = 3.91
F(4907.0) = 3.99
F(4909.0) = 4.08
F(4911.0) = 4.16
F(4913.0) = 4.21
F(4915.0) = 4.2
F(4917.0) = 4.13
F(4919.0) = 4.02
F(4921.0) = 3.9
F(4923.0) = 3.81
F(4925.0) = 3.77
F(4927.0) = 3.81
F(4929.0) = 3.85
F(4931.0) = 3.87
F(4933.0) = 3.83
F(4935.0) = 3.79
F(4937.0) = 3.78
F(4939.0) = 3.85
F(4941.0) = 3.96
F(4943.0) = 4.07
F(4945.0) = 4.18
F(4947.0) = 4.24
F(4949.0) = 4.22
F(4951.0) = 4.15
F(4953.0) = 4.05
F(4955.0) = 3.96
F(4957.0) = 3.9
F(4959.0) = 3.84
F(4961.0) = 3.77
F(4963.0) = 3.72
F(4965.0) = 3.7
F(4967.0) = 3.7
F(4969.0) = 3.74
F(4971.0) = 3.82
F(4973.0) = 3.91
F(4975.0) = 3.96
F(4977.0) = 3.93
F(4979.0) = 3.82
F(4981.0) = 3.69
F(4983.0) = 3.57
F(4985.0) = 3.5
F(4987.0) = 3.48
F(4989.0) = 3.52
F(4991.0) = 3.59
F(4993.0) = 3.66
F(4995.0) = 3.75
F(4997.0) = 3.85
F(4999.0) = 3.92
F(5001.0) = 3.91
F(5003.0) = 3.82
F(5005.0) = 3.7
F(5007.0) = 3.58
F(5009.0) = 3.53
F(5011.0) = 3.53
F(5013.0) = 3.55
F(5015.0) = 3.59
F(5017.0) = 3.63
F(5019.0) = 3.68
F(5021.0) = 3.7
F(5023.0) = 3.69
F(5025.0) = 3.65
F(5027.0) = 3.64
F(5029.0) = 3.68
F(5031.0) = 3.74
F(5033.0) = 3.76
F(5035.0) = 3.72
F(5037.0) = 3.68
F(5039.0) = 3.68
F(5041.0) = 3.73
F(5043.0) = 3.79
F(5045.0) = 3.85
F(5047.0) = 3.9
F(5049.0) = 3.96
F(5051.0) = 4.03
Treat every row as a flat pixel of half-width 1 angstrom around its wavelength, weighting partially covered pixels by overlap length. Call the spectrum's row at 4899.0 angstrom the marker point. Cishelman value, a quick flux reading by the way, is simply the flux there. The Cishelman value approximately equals 3.92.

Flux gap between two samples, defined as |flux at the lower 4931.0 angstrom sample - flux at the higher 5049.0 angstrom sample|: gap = 0.09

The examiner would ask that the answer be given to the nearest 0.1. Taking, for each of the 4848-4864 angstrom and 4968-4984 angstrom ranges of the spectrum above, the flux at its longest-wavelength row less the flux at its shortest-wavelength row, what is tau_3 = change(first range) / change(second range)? 2.8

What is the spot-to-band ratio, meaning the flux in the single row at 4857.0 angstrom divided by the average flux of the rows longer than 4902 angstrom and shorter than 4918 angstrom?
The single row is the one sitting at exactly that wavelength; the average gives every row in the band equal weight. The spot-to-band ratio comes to 0.877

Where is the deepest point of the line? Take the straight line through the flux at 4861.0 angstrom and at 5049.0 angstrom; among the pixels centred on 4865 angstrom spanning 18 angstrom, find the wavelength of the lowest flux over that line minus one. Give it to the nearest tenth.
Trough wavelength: 4873.0 angstrom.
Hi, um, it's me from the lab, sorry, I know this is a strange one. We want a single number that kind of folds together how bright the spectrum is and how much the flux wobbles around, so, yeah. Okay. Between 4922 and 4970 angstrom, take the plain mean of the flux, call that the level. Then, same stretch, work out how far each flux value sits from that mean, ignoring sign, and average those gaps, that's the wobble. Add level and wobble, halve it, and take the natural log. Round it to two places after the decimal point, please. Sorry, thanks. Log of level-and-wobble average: 0.70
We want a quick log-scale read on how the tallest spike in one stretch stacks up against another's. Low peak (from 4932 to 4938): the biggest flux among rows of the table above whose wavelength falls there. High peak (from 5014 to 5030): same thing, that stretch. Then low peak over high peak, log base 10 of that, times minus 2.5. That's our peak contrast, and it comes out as -0.04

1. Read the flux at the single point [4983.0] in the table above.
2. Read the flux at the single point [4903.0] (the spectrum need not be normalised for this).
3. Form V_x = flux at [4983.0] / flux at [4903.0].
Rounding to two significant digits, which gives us 0.92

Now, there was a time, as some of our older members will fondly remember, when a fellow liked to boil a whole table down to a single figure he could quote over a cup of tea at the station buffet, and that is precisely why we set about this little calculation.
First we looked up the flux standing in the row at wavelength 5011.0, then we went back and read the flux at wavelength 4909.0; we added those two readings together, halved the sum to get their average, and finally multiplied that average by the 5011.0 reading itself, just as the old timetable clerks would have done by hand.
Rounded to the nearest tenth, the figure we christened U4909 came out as 13.4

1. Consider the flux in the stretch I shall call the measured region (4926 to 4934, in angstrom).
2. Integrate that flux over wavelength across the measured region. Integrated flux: 30.7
